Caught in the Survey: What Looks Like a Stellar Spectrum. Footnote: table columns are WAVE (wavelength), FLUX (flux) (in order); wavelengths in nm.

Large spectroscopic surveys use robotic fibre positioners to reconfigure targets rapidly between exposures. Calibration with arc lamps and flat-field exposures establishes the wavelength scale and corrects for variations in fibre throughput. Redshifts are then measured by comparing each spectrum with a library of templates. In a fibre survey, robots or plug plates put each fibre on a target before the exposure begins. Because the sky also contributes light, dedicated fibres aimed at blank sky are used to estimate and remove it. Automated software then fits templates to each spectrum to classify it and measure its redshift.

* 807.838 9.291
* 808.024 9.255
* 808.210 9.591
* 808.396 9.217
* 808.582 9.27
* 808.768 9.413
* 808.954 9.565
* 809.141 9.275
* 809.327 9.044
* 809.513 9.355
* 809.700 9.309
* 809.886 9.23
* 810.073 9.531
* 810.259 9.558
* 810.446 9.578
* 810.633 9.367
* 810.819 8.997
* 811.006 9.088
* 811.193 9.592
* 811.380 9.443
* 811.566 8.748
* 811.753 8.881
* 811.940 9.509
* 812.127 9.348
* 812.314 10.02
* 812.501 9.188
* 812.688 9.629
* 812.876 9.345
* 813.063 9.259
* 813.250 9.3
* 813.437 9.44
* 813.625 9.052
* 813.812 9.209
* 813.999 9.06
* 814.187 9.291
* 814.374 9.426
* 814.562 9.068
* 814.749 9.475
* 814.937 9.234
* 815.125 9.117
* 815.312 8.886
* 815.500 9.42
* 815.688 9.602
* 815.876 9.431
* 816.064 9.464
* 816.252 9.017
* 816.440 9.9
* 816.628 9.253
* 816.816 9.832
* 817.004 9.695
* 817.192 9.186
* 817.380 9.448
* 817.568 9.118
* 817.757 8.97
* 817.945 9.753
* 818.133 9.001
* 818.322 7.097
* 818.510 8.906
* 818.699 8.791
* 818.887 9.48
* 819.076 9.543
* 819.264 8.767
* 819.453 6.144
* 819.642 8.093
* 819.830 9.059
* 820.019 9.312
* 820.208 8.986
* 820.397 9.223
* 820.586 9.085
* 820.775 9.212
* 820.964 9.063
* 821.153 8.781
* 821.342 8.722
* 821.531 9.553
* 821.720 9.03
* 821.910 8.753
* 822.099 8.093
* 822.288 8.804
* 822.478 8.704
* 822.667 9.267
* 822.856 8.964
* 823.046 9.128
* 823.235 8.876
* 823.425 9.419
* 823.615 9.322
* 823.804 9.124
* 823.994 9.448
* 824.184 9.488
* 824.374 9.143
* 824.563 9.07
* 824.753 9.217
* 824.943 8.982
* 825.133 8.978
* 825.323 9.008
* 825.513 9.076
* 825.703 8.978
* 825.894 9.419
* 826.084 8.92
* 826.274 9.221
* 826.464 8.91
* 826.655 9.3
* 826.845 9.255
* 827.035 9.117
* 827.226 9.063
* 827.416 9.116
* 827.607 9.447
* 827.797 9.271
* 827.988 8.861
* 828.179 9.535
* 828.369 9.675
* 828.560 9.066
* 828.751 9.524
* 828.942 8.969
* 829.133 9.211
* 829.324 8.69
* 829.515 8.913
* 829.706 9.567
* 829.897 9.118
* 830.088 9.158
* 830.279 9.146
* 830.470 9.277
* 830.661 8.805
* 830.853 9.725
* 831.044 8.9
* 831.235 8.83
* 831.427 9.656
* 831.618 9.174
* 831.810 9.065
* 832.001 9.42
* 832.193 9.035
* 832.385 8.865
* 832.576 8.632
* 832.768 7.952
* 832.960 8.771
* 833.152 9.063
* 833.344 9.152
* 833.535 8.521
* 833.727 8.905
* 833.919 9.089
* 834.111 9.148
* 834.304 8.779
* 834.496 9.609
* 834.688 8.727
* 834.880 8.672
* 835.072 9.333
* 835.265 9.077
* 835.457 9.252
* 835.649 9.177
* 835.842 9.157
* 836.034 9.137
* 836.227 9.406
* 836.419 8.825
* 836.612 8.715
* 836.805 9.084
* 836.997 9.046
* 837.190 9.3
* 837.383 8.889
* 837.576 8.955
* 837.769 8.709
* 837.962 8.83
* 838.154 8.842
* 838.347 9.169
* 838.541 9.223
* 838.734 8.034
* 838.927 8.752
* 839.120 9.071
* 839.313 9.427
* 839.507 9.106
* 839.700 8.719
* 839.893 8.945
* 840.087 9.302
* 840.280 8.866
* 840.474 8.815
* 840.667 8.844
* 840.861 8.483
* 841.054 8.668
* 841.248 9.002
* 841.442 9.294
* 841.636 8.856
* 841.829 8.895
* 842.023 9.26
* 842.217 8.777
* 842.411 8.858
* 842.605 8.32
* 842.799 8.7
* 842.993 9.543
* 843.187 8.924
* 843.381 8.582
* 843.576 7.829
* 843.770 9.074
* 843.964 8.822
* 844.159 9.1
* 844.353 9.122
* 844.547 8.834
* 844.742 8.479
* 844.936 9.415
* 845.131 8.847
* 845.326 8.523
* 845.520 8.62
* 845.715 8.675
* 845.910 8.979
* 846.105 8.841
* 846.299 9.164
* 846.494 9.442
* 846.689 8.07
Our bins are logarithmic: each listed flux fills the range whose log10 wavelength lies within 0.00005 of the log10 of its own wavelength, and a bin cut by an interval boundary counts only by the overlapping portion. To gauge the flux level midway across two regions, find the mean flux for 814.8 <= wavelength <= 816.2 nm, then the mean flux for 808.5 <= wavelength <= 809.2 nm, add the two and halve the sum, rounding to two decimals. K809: 9.34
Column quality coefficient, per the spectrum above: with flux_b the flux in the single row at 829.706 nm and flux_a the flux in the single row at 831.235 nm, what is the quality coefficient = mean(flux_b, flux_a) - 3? 6.20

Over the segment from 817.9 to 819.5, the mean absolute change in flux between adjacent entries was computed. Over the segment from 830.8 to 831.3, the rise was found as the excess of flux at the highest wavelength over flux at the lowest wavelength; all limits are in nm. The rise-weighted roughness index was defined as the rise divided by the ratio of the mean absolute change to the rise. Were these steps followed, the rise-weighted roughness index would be 0.73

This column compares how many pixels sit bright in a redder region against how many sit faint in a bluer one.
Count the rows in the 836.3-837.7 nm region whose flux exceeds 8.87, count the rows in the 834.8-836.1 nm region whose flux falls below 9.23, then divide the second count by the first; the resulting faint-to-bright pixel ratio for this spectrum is 1.0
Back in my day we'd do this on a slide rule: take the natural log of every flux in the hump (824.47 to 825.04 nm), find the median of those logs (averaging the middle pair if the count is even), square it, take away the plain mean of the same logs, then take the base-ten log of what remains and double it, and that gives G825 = 0.848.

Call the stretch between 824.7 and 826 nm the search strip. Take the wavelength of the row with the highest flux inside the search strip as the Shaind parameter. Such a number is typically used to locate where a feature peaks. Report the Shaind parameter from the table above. 825.894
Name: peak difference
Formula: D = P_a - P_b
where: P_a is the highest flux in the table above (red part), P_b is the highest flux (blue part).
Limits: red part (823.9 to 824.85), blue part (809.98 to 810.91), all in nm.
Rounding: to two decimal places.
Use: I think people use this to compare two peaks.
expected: -0.09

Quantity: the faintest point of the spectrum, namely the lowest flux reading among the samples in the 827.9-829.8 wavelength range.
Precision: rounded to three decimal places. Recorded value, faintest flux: 8.690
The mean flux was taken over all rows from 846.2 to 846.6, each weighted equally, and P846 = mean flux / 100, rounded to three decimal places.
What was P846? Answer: 0.093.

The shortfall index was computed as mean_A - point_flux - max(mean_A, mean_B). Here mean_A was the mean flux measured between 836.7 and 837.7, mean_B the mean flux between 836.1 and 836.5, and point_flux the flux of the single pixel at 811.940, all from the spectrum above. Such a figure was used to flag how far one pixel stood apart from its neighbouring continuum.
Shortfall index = -9.6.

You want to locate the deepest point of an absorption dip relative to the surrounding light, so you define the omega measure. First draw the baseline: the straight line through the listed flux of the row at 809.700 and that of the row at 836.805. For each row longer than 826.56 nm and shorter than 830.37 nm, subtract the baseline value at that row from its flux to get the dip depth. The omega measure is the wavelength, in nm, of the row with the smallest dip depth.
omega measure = 829.324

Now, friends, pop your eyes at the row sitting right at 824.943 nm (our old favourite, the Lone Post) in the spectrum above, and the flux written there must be 8.982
